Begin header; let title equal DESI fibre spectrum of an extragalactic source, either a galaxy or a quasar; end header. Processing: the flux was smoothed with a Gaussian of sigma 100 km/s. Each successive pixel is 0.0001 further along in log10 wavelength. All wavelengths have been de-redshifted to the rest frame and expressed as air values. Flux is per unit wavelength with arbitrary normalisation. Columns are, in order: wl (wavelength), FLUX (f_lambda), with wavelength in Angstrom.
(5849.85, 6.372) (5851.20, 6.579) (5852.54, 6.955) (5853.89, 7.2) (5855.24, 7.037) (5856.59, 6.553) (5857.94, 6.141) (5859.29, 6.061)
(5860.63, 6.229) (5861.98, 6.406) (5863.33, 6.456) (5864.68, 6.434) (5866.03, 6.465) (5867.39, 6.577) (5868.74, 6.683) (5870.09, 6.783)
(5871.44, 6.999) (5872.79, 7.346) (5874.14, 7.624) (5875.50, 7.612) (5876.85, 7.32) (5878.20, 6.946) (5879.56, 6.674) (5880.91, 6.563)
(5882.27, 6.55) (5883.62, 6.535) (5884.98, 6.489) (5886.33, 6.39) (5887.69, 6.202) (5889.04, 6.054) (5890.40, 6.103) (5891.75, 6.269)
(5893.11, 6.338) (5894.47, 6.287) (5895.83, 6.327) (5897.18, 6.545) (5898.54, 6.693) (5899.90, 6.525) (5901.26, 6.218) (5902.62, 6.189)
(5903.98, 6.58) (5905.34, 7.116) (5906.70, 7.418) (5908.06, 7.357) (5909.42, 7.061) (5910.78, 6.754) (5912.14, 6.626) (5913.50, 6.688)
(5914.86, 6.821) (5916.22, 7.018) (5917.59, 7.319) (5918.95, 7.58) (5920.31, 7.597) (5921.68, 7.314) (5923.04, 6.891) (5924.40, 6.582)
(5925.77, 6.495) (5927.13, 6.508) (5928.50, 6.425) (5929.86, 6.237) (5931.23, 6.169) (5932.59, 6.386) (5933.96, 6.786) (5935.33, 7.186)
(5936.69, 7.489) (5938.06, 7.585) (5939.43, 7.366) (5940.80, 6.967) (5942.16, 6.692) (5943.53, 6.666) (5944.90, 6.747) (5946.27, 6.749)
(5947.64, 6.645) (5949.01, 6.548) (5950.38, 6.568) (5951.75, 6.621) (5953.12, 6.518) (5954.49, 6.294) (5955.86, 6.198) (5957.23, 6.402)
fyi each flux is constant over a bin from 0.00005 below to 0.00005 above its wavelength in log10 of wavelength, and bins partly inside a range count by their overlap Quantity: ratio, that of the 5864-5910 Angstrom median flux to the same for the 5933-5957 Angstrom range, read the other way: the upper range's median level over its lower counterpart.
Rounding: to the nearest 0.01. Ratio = 1.02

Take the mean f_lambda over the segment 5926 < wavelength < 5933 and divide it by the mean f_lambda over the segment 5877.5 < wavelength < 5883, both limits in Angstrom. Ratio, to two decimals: 0.95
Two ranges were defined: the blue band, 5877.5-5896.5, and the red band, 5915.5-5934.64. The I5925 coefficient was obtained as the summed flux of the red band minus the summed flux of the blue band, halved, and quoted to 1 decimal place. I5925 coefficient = 2.8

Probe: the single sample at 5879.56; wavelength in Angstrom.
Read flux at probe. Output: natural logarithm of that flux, 1.898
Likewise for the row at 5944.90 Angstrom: 1.909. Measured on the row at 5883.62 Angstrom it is 1.877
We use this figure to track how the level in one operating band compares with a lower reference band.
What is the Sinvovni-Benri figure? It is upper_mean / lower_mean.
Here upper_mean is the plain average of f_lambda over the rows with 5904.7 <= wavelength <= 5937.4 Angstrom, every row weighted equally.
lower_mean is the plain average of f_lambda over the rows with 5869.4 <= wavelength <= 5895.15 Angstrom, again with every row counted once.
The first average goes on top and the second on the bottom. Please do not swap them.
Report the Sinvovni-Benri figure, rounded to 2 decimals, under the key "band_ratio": 1.03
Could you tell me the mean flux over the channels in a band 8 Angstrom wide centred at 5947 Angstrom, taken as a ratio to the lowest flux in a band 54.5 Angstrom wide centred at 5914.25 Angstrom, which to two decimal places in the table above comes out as 1.10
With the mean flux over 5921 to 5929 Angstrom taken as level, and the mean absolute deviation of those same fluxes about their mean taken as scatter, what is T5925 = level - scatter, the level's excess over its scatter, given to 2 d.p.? 6.44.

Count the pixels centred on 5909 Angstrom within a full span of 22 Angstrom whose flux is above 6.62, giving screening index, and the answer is 12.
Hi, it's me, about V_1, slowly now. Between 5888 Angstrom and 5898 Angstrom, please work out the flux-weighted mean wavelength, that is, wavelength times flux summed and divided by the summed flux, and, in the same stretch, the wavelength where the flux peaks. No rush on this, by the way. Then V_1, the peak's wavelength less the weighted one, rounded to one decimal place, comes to 4.0 Angstrom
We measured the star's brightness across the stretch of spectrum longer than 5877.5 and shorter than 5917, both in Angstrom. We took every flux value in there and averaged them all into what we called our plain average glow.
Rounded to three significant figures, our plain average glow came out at 6.60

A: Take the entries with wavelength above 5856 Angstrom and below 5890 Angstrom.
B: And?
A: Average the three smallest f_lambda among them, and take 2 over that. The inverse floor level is 0.329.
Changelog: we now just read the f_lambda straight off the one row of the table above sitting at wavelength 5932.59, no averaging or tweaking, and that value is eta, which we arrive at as 6.386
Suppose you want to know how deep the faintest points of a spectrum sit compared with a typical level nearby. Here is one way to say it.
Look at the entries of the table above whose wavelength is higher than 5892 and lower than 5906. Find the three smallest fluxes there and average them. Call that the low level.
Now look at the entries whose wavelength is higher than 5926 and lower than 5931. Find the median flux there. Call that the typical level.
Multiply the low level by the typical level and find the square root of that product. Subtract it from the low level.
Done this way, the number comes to -0.10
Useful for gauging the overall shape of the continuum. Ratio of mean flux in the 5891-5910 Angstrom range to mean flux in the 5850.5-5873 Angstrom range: 1.00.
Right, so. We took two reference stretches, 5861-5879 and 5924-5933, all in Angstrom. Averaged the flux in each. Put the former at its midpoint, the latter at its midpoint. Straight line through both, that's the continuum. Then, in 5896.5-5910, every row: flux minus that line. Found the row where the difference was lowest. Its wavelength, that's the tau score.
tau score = 5902.62 Angstrom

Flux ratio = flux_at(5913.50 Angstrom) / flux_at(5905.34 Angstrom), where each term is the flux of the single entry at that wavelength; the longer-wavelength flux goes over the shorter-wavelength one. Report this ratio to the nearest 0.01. 0.94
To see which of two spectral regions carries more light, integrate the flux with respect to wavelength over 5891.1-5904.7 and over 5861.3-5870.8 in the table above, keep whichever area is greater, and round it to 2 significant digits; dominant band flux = 87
